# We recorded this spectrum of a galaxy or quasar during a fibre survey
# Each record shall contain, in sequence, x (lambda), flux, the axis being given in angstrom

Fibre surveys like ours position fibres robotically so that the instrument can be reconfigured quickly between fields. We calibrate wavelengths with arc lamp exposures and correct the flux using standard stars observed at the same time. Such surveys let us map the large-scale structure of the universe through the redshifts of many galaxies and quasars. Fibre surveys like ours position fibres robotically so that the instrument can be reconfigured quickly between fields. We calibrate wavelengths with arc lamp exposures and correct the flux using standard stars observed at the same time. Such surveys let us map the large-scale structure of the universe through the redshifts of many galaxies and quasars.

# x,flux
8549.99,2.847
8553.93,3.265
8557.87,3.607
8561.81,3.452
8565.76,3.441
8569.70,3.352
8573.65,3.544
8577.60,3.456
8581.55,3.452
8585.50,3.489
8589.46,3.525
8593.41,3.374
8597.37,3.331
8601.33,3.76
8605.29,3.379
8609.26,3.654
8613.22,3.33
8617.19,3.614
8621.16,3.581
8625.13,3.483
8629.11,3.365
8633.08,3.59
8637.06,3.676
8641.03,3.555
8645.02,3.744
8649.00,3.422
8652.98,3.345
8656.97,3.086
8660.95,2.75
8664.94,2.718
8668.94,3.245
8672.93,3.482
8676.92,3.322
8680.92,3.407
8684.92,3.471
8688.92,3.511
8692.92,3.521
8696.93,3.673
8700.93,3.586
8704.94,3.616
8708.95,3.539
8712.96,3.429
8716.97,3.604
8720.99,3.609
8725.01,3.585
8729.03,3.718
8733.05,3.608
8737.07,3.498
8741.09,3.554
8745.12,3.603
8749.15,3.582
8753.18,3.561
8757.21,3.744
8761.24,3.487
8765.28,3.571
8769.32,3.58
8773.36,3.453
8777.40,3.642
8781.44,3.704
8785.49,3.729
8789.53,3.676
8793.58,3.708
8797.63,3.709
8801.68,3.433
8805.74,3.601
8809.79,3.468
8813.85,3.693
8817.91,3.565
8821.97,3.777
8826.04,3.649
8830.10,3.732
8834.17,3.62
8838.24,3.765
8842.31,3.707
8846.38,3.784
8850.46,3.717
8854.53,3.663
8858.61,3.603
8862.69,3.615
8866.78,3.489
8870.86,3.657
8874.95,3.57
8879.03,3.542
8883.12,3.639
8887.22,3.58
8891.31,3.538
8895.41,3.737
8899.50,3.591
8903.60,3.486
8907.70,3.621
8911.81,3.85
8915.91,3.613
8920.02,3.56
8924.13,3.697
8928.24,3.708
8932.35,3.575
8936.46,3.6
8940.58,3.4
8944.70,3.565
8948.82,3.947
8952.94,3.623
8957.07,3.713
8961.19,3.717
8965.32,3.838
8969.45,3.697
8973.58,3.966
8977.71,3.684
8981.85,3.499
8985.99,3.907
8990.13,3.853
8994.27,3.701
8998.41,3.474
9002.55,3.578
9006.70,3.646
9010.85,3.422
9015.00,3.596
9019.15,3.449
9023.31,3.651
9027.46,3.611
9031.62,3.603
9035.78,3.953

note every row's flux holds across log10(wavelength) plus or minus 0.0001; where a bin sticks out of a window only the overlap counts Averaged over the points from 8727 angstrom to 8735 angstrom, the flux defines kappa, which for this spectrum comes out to 3.66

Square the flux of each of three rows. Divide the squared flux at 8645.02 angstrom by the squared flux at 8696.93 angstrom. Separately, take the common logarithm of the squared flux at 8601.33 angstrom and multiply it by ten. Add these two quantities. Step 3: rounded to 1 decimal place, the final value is 12.5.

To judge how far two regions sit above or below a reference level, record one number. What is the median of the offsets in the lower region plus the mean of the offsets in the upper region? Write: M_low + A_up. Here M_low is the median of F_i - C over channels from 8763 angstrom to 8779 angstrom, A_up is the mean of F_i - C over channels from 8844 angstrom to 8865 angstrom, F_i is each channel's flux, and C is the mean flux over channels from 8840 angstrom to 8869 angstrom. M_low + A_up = -0.1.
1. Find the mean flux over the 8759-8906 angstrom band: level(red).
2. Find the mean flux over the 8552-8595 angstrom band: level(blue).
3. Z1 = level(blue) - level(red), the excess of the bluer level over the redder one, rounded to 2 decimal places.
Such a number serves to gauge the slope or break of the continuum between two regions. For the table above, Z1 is -0.17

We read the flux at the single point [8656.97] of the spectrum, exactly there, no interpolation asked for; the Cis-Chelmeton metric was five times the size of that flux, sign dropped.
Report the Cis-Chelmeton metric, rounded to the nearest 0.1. 15.4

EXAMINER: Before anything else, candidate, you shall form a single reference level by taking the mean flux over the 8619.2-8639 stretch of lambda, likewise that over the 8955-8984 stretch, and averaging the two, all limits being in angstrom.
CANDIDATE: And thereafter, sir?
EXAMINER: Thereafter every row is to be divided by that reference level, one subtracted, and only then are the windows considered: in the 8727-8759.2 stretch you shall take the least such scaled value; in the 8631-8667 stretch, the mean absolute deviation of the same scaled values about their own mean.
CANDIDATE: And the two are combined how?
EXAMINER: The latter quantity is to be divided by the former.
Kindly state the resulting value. -2.3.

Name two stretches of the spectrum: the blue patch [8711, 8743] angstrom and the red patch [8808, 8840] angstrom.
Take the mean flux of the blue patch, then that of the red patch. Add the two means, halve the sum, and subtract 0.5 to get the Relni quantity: 3.12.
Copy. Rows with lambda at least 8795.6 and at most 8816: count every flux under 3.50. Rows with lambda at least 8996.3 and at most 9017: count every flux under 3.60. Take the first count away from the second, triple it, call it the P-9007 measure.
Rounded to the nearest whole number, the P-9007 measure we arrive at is 6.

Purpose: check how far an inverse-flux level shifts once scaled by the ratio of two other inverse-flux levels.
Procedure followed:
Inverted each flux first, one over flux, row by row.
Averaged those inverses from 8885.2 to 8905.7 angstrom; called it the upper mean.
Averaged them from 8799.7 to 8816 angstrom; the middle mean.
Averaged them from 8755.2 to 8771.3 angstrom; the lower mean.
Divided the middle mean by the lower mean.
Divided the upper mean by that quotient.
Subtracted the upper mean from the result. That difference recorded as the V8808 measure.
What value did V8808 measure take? -0.004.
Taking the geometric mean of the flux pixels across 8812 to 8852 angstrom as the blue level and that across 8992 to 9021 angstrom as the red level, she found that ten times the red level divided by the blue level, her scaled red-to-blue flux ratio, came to 9.6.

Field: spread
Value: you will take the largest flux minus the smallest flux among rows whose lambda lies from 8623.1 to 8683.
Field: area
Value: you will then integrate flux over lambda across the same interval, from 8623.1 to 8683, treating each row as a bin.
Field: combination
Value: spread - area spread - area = -199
